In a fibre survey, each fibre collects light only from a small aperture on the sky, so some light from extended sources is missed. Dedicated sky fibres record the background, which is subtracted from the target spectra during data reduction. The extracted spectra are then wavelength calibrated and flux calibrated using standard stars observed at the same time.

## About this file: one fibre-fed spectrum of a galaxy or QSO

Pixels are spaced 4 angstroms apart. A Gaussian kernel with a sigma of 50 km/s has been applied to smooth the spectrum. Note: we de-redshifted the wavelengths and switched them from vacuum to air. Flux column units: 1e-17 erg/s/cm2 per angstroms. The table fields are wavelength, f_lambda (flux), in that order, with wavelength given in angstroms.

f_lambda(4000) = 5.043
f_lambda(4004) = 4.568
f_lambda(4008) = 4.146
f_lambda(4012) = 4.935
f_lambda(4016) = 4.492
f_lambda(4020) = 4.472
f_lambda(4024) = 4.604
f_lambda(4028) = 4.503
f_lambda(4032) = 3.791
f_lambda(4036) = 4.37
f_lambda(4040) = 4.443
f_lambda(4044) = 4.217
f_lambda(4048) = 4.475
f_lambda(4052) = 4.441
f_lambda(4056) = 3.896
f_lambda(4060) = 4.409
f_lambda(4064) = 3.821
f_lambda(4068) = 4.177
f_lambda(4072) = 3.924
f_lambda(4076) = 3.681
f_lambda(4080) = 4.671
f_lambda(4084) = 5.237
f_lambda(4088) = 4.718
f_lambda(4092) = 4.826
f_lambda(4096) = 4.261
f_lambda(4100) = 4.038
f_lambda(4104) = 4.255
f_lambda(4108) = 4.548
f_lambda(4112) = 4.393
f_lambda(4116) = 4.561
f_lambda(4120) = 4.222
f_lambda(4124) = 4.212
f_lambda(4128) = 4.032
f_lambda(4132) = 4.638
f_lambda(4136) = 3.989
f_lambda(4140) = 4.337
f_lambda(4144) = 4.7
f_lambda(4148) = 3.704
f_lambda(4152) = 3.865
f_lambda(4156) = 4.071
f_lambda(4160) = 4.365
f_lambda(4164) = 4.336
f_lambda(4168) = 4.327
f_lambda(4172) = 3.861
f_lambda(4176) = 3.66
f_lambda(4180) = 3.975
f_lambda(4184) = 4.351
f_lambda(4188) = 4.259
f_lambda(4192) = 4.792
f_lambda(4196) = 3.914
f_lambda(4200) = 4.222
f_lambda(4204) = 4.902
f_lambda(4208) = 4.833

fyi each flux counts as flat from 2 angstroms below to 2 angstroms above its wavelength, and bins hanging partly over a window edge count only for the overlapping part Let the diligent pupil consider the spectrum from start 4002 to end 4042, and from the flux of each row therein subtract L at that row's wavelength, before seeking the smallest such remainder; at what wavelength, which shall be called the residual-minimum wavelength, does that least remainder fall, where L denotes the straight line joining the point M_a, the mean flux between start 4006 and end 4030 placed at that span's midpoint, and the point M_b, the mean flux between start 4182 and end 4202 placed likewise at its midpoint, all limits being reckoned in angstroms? 4032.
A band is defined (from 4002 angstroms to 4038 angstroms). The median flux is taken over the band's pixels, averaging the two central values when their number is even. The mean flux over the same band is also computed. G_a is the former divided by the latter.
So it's 1.01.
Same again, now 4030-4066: 1.04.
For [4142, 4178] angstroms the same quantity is 0.99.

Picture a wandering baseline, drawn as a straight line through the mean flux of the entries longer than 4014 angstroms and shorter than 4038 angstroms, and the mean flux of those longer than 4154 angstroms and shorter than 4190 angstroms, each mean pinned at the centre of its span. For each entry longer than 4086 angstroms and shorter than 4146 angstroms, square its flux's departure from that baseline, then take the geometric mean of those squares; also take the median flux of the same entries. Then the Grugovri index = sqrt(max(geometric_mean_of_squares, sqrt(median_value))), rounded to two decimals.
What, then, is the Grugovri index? 1.44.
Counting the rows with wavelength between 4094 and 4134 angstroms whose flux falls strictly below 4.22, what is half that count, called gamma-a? 1.5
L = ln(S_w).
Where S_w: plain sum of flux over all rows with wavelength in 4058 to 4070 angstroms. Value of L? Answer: 2.52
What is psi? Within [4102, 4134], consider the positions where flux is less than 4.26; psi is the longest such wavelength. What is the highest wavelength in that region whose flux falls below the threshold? 4128 angstroms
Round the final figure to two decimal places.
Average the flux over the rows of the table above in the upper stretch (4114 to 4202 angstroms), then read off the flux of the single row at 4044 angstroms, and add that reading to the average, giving 8.42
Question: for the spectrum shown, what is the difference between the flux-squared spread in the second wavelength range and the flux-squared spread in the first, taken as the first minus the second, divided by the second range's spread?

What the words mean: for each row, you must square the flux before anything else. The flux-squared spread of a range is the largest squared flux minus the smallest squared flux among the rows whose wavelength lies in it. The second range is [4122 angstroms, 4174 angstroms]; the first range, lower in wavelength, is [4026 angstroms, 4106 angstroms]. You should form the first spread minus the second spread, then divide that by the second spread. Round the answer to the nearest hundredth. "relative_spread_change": 0.66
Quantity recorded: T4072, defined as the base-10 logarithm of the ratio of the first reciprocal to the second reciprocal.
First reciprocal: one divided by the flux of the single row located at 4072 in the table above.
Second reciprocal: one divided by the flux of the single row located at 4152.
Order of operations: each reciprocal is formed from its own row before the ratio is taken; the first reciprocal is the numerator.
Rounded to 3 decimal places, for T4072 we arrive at -0.007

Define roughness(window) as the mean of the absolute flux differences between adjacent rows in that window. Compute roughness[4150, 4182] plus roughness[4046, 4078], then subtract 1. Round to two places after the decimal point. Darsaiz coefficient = -0.42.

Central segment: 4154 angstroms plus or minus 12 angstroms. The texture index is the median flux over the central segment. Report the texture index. 4.20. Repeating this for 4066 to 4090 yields 4.42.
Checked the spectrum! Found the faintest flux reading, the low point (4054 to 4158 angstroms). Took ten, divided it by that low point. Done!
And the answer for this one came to 2.72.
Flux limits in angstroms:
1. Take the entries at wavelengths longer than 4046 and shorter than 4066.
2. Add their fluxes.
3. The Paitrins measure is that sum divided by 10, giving 2.10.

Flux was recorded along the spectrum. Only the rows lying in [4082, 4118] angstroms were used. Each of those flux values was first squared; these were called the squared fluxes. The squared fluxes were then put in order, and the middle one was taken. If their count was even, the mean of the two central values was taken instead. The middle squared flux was 21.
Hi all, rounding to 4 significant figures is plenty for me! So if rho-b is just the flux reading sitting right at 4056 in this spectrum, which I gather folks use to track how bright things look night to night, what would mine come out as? 3.896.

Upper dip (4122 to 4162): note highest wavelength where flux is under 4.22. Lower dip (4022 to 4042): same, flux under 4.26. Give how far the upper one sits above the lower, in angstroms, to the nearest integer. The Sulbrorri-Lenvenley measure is 124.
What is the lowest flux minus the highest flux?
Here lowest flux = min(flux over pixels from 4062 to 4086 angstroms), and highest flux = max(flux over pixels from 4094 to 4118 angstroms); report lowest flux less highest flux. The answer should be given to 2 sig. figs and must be -0.88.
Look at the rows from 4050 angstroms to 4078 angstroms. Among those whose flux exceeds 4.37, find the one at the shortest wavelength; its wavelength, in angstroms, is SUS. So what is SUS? 4052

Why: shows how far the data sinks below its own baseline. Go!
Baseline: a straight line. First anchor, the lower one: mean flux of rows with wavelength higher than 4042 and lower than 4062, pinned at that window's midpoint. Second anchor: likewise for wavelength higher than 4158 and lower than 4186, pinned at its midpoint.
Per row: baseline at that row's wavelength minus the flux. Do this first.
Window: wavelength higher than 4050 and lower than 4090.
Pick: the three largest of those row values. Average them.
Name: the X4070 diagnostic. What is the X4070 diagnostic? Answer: 0.47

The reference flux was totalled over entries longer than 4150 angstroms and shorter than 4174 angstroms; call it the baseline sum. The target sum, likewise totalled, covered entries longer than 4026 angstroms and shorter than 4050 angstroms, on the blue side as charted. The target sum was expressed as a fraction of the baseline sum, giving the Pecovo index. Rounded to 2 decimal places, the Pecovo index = 1.04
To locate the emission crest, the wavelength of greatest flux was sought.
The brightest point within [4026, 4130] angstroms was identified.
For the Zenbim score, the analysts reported 4084 angstroms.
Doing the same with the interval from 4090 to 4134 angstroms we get 4092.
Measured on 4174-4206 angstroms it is 4204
